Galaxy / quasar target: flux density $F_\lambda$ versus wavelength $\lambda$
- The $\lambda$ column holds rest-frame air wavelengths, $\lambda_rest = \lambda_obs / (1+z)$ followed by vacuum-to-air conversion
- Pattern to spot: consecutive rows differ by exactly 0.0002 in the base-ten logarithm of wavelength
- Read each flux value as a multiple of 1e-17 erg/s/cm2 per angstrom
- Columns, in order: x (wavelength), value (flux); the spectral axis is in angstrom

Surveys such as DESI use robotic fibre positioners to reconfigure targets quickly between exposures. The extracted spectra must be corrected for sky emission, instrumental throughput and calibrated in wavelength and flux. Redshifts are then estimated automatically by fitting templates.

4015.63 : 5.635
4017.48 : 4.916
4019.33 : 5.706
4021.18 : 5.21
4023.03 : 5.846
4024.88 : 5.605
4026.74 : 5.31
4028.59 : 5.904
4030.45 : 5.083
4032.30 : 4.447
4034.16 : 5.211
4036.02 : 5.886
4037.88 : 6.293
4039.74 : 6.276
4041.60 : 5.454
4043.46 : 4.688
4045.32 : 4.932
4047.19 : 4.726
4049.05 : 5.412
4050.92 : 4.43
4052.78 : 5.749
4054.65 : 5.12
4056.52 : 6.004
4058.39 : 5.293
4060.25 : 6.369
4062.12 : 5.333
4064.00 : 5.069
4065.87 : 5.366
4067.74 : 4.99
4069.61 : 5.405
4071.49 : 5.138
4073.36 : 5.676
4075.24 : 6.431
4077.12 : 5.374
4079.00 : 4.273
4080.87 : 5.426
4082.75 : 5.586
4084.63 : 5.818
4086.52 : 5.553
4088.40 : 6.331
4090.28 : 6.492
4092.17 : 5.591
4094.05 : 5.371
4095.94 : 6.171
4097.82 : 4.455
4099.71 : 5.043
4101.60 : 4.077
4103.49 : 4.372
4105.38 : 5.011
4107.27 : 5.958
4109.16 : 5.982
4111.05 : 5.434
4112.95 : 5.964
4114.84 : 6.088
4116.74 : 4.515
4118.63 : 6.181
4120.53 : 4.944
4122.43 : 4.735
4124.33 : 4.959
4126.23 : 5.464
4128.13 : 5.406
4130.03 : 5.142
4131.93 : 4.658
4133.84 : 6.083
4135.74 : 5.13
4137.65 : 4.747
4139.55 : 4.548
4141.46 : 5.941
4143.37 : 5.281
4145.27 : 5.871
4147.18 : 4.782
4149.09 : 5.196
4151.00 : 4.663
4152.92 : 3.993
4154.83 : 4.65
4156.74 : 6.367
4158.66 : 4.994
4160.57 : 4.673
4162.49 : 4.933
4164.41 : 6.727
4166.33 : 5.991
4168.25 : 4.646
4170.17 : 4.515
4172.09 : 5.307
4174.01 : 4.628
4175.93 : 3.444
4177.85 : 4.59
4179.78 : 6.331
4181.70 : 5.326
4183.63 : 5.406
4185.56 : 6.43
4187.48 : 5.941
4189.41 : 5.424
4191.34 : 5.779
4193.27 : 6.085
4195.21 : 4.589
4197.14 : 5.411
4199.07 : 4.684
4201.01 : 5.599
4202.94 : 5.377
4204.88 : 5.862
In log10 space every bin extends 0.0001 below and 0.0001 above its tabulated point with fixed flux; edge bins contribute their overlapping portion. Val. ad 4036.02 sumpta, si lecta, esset 5.886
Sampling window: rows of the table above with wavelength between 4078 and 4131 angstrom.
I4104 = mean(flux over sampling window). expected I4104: 5.37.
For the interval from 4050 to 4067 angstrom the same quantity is 5.41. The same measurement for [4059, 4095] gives 5.56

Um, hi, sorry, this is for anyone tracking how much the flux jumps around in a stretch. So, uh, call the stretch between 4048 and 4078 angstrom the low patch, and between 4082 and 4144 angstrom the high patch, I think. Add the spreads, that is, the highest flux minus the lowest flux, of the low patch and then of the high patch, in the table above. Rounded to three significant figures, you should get 4.42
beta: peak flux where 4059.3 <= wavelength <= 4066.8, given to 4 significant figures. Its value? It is 6.369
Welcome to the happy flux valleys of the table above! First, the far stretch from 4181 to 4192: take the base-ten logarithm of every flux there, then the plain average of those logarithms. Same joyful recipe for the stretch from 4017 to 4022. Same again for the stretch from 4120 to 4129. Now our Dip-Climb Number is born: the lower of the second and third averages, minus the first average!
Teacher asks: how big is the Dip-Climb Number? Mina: -0.05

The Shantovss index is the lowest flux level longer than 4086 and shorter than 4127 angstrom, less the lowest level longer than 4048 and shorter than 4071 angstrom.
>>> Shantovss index -0.4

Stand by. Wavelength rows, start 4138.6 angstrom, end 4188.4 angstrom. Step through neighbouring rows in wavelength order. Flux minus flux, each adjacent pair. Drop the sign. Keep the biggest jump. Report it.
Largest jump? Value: 1.8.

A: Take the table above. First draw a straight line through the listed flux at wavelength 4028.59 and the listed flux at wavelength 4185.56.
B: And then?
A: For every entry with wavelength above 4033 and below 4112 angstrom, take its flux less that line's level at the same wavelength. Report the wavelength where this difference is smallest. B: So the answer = 4101.60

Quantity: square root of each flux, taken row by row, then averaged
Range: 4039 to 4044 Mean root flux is 2.34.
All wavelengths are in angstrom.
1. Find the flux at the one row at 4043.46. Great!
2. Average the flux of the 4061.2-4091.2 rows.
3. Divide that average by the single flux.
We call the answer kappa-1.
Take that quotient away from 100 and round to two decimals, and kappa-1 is 98.82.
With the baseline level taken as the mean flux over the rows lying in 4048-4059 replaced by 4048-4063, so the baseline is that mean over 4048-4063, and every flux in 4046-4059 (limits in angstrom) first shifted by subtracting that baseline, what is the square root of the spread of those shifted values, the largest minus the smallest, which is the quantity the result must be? 1.25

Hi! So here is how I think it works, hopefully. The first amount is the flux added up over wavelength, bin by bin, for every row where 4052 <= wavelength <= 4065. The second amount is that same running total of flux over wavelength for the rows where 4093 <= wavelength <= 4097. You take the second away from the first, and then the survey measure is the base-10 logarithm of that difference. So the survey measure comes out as 1.7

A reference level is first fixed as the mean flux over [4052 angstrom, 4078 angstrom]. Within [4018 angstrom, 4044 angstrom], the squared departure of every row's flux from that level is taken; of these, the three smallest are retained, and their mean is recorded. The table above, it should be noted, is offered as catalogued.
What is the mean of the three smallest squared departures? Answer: 0.015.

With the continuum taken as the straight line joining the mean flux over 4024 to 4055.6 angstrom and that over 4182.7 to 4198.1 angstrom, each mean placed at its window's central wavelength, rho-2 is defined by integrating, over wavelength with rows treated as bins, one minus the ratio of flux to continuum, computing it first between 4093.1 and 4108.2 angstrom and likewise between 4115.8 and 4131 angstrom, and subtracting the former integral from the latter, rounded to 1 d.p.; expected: -0.2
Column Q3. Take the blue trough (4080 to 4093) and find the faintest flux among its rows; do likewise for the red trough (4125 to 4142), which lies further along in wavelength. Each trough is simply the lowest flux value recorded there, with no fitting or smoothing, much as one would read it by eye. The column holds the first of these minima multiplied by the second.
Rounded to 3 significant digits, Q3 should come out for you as 24.7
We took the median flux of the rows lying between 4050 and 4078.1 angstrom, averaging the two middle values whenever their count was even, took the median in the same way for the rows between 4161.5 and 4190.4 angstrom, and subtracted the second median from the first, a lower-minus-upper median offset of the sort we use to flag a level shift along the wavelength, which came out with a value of 0.0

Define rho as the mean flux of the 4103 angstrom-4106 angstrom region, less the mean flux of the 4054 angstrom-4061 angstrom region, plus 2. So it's 1.00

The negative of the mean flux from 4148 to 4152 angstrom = -4.9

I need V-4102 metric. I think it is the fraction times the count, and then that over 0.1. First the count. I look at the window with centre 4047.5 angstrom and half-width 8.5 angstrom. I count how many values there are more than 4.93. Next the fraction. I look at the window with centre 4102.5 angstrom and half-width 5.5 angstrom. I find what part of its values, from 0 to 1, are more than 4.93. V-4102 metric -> 30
